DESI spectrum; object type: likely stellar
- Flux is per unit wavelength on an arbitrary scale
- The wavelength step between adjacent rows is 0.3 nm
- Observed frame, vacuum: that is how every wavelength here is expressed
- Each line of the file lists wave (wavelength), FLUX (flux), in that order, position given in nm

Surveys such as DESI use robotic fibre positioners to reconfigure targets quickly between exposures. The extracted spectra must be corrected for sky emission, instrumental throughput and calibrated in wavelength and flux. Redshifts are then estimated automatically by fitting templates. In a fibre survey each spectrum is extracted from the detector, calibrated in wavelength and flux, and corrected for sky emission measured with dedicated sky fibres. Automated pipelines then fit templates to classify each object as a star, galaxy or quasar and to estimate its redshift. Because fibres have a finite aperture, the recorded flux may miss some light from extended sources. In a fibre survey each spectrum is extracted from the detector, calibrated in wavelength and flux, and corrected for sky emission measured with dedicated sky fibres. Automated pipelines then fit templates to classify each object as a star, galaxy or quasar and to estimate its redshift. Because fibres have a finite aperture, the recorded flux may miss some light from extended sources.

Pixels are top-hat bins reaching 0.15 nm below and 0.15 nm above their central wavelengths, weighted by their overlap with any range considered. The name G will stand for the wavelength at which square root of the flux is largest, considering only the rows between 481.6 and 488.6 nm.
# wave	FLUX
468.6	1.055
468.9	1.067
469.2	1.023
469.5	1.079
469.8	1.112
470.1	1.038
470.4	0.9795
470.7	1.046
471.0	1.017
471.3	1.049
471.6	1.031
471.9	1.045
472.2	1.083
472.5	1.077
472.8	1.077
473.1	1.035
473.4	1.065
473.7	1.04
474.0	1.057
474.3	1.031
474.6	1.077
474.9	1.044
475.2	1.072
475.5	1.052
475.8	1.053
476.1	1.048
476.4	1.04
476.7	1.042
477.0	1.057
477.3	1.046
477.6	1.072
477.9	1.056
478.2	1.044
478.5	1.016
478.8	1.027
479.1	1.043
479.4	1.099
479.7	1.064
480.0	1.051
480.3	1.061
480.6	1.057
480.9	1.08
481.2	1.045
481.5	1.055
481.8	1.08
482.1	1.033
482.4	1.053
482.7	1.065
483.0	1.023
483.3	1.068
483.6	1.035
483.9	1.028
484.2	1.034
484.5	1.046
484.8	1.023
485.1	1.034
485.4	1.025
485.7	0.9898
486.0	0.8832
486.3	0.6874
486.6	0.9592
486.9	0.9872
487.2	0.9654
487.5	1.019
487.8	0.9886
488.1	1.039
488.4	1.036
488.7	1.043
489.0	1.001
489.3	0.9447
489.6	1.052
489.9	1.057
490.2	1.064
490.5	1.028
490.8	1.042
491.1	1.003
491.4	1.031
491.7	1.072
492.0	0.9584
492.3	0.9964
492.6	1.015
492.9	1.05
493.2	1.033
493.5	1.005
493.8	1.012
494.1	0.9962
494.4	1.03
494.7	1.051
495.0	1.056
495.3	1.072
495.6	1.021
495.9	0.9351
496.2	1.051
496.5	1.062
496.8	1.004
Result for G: 481.8 nm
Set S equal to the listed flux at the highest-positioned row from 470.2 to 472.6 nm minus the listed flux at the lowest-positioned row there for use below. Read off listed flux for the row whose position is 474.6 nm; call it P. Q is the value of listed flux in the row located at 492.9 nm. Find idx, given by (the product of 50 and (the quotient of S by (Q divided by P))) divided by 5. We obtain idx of 1.0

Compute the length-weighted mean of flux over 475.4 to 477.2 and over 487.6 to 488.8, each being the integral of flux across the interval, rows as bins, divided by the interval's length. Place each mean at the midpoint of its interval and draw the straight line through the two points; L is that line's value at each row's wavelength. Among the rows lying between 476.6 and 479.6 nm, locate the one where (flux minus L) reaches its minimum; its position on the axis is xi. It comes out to 478.5 nm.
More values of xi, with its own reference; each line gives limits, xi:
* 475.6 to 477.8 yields 476.4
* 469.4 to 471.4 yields 470.4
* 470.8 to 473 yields 471.0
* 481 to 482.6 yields 482.1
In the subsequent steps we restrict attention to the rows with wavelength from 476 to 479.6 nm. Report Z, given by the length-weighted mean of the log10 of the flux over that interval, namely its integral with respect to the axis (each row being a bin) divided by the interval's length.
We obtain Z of 0.021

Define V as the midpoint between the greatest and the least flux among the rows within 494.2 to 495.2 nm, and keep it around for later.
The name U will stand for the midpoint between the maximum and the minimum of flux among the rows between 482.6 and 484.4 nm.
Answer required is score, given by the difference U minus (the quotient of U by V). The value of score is 0.043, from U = 1.05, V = 1.04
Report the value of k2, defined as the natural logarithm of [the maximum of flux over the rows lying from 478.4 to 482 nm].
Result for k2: 0.094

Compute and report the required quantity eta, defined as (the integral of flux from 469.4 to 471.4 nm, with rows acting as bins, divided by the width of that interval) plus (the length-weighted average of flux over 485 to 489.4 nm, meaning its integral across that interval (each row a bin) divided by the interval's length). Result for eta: 2.018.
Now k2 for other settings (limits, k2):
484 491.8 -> 0.070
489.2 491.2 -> 0.062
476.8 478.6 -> 0.070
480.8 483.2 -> 0.077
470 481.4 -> 0.094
